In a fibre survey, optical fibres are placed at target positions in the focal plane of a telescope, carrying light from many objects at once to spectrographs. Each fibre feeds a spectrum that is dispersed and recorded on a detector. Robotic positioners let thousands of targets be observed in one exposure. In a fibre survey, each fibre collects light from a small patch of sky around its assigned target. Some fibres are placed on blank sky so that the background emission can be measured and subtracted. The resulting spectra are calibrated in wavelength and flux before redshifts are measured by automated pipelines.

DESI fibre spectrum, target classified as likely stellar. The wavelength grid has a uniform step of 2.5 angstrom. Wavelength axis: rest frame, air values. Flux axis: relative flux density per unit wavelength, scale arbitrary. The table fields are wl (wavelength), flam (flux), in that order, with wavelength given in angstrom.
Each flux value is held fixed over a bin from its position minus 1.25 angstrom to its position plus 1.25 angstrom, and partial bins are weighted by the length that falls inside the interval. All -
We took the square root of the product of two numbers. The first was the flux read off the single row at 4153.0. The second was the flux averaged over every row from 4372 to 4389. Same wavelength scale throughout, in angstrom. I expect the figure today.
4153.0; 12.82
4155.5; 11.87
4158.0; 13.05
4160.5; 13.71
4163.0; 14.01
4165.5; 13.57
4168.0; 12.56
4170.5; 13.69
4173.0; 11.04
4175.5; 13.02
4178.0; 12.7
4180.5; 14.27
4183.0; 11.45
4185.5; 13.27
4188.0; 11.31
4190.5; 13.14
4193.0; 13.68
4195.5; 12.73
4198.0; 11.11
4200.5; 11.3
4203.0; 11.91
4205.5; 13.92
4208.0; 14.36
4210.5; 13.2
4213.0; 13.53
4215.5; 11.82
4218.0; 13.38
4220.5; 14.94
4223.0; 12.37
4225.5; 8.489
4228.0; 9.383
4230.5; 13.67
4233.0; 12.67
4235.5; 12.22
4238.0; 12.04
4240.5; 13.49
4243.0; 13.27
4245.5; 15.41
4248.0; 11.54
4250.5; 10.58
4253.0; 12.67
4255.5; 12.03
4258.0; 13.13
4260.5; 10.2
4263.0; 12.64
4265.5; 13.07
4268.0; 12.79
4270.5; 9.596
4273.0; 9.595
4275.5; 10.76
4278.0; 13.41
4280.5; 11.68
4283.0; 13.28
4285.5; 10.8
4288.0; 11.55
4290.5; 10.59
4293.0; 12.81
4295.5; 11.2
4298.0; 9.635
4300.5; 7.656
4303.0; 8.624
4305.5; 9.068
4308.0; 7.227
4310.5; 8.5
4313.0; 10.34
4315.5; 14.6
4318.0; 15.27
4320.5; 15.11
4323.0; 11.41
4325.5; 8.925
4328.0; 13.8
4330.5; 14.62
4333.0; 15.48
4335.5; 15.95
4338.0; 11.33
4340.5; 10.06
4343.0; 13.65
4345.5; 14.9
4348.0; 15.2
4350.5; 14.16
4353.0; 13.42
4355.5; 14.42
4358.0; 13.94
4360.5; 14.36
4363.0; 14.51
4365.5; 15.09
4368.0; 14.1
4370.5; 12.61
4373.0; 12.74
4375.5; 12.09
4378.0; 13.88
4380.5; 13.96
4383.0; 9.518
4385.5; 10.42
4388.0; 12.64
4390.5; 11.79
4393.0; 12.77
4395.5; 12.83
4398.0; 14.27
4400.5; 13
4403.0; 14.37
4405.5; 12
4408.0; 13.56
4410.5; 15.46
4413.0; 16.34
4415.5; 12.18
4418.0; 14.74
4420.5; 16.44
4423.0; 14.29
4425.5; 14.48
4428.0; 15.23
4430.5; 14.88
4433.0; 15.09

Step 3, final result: 12.5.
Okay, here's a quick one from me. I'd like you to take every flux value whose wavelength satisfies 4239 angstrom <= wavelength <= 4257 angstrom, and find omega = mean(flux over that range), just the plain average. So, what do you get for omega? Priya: 12.7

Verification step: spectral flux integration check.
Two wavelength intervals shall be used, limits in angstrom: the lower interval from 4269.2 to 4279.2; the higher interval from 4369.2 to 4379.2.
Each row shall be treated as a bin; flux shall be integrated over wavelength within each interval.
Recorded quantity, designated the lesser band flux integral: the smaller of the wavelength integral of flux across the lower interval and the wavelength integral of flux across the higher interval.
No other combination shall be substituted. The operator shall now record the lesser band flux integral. 108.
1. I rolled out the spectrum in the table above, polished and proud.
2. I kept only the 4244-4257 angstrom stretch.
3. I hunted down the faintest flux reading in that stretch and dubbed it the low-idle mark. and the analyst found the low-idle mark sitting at 10.58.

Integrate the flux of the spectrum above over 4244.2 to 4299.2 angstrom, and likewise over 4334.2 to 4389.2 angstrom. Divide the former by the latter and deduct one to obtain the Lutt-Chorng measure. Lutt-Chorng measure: -0.12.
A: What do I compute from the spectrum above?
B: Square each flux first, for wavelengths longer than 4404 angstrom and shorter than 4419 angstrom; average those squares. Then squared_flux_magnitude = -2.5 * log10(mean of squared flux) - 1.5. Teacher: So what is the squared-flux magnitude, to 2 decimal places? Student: -7.25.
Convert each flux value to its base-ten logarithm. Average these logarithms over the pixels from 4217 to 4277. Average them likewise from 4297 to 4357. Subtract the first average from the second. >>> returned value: -0.003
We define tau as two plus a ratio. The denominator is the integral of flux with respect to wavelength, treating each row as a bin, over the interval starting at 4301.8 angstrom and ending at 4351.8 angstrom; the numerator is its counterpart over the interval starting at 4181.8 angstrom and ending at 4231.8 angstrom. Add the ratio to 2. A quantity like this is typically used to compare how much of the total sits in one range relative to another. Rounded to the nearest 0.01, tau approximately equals 3.00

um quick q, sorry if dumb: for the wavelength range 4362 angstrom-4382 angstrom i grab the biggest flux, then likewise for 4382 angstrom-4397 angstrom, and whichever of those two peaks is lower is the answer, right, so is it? 12.8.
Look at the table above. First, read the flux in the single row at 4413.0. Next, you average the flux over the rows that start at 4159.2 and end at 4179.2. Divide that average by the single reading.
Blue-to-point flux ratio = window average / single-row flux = 0.80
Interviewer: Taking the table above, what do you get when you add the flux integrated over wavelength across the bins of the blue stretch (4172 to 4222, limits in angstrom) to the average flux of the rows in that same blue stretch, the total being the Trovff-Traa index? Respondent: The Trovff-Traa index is 653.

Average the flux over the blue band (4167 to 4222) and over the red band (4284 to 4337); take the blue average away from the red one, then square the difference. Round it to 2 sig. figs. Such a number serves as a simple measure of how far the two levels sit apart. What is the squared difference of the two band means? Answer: 1.6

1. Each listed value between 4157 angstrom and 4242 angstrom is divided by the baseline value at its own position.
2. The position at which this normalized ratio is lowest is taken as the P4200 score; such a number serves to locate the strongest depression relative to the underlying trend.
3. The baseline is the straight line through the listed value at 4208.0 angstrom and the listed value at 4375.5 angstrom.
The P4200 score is 4225.5 angstrom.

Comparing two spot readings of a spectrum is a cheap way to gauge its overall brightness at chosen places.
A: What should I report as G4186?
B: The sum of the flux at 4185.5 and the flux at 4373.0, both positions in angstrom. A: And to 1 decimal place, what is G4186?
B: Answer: 26.0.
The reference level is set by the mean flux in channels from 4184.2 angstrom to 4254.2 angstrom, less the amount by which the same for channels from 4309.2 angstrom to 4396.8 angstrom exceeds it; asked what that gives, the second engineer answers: 12.0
